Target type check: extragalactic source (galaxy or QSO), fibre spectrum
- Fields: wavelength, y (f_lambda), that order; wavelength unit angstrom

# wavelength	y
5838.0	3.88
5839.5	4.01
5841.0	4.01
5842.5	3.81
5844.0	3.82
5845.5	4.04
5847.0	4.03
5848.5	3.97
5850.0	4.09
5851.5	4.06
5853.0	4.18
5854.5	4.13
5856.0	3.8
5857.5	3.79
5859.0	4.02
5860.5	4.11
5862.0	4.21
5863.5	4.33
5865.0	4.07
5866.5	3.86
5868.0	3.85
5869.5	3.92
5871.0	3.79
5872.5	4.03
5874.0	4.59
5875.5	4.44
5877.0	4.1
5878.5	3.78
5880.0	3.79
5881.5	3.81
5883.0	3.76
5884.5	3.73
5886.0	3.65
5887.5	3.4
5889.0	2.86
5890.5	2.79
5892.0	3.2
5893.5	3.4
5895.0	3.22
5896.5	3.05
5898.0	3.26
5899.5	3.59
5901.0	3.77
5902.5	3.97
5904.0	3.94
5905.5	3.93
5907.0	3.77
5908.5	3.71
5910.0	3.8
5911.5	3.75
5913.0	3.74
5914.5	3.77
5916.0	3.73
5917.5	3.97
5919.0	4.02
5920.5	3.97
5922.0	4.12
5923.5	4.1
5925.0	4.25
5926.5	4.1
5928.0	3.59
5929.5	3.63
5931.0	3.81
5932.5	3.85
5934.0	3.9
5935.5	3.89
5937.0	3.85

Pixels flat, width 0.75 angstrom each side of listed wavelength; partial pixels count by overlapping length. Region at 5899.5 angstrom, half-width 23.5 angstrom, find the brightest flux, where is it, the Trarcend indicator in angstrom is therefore 5922.0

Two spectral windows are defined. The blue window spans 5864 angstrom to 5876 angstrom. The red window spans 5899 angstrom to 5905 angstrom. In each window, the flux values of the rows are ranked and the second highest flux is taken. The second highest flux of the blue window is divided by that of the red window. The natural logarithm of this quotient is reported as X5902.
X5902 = 0.12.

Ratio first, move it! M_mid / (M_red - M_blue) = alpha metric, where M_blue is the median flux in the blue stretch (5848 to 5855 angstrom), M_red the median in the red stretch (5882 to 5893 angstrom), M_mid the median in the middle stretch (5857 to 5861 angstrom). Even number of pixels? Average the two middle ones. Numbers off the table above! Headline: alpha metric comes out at -6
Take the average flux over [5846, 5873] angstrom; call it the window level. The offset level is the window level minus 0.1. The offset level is 3.91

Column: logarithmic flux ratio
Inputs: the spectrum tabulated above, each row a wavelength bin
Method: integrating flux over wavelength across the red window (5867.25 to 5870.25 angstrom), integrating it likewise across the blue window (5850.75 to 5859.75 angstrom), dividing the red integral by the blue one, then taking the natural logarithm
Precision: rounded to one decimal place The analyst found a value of -1.1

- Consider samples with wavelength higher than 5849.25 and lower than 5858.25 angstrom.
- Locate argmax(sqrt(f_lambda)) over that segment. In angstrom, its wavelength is 5853.0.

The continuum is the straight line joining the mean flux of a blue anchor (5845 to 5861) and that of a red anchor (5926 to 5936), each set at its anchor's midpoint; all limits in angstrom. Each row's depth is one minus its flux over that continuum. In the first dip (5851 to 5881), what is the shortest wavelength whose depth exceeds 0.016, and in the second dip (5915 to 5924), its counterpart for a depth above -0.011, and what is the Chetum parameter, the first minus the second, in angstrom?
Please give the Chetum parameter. -60.0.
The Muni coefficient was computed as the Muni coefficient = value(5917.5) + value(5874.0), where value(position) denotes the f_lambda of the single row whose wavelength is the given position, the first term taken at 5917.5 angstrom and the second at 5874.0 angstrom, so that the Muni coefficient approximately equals 8.56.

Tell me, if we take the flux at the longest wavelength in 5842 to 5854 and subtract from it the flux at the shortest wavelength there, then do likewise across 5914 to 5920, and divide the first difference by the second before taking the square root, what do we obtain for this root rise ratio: 1.22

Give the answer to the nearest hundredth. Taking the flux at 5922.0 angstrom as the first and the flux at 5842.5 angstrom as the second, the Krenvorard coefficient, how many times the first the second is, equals 0.92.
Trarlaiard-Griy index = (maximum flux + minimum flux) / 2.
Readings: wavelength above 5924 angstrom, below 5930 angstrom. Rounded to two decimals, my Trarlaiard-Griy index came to 3.92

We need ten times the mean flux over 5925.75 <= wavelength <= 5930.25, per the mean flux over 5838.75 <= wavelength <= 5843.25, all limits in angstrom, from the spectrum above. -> 9.6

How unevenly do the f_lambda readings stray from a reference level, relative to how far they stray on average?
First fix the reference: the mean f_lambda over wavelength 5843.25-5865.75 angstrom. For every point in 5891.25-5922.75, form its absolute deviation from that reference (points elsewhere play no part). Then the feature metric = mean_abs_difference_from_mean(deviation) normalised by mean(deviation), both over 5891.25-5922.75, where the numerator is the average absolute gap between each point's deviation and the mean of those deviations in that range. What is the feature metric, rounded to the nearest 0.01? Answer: 0.66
